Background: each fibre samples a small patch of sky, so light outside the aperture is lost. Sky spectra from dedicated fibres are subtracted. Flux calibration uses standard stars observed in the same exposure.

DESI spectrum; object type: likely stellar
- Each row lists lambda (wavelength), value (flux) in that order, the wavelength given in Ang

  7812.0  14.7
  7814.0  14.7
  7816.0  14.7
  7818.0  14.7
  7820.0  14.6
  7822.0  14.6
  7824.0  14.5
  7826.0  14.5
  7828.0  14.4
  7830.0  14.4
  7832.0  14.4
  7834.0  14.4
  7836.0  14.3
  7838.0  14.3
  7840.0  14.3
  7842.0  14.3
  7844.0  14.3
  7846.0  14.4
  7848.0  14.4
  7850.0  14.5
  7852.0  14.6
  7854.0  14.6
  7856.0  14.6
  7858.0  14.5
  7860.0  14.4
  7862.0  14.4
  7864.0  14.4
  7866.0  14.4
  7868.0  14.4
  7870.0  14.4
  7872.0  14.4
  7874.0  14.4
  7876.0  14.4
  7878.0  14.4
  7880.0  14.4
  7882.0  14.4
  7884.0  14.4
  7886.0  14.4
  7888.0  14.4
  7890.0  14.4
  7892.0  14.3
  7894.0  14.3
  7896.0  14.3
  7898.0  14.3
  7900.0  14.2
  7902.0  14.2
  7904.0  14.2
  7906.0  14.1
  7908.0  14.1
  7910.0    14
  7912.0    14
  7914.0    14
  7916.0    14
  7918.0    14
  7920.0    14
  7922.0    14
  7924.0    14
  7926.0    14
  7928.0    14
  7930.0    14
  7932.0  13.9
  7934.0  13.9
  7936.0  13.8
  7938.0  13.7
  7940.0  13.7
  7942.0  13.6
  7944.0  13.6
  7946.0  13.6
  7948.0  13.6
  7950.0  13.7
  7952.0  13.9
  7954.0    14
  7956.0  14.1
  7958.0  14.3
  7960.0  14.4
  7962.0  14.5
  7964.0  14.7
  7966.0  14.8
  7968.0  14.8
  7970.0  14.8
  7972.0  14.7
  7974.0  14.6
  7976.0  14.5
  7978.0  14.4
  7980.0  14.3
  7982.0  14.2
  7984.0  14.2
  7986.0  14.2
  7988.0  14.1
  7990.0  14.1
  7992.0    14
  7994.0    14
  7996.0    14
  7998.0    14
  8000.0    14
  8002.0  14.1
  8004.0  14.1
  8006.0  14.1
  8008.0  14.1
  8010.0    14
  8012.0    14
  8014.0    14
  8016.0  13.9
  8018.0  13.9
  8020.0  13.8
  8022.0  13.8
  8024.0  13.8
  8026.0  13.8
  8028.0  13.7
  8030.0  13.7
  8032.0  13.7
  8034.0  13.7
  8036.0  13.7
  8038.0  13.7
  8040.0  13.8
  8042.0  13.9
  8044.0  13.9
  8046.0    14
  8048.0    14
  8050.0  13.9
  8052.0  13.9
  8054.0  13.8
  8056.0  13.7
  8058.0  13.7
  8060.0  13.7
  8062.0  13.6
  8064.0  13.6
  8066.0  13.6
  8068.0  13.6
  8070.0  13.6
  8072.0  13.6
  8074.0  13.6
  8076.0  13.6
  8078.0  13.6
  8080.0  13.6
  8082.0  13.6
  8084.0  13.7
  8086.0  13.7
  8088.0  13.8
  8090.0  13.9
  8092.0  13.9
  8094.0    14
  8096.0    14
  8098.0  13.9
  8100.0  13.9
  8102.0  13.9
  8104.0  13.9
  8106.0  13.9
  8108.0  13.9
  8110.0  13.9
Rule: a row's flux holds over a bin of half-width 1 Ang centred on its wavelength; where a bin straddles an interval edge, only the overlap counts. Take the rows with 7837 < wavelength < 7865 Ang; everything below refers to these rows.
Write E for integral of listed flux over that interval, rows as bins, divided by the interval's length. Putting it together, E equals 14.4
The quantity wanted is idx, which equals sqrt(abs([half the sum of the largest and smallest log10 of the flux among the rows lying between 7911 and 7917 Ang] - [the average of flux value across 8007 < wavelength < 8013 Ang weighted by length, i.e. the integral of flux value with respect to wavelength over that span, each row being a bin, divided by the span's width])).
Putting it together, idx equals 3.59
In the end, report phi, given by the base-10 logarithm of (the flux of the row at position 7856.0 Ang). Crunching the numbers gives 1.164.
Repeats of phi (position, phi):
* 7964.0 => 1.167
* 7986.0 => 1.152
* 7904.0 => 1.152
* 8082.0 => 1.134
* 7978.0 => 1.158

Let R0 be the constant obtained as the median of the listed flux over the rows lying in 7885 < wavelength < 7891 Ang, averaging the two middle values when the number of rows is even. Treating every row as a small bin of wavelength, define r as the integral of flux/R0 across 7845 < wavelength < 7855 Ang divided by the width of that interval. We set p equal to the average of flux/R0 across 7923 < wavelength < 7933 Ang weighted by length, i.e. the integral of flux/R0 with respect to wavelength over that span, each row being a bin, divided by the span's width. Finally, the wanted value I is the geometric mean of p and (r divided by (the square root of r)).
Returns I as 0.99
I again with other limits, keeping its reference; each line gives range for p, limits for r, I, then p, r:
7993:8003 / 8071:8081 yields 0.97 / 0.97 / 0.94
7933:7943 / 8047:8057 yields 0.97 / 0.95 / 0.96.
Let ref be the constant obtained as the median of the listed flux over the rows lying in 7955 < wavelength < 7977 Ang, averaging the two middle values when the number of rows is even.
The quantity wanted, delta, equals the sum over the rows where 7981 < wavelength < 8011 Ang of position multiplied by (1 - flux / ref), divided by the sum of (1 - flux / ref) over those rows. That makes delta 7996.6 Ang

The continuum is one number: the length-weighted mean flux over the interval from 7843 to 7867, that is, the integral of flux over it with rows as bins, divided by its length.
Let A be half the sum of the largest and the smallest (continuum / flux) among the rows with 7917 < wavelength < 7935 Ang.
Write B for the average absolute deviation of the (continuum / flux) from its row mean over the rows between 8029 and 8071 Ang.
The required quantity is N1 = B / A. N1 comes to 0.0083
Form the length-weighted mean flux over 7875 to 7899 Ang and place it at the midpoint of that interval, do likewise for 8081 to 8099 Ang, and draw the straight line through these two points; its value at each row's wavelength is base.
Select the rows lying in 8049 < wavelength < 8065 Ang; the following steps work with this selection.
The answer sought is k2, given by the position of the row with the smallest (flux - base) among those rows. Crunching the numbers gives 8062.0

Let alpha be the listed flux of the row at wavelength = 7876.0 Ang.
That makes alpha 14.4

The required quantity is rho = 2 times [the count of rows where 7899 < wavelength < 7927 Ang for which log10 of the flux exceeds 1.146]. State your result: 28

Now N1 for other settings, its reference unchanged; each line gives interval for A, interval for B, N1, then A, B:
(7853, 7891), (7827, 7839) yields 0.0031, 0.997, 0.003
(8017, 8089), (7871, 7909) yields 0.0060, 1.048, 0.006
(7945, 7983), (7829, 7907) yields 0.0052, 1.020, 0.005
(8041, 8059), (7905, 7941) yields 0.0062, 1.044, 0.006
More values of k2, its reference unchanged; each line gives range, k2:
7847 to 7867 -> 7848.0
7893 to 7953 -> 7942.0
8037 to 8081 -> 8062.0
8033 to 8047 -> 8034.0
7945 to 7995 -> 7946.0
